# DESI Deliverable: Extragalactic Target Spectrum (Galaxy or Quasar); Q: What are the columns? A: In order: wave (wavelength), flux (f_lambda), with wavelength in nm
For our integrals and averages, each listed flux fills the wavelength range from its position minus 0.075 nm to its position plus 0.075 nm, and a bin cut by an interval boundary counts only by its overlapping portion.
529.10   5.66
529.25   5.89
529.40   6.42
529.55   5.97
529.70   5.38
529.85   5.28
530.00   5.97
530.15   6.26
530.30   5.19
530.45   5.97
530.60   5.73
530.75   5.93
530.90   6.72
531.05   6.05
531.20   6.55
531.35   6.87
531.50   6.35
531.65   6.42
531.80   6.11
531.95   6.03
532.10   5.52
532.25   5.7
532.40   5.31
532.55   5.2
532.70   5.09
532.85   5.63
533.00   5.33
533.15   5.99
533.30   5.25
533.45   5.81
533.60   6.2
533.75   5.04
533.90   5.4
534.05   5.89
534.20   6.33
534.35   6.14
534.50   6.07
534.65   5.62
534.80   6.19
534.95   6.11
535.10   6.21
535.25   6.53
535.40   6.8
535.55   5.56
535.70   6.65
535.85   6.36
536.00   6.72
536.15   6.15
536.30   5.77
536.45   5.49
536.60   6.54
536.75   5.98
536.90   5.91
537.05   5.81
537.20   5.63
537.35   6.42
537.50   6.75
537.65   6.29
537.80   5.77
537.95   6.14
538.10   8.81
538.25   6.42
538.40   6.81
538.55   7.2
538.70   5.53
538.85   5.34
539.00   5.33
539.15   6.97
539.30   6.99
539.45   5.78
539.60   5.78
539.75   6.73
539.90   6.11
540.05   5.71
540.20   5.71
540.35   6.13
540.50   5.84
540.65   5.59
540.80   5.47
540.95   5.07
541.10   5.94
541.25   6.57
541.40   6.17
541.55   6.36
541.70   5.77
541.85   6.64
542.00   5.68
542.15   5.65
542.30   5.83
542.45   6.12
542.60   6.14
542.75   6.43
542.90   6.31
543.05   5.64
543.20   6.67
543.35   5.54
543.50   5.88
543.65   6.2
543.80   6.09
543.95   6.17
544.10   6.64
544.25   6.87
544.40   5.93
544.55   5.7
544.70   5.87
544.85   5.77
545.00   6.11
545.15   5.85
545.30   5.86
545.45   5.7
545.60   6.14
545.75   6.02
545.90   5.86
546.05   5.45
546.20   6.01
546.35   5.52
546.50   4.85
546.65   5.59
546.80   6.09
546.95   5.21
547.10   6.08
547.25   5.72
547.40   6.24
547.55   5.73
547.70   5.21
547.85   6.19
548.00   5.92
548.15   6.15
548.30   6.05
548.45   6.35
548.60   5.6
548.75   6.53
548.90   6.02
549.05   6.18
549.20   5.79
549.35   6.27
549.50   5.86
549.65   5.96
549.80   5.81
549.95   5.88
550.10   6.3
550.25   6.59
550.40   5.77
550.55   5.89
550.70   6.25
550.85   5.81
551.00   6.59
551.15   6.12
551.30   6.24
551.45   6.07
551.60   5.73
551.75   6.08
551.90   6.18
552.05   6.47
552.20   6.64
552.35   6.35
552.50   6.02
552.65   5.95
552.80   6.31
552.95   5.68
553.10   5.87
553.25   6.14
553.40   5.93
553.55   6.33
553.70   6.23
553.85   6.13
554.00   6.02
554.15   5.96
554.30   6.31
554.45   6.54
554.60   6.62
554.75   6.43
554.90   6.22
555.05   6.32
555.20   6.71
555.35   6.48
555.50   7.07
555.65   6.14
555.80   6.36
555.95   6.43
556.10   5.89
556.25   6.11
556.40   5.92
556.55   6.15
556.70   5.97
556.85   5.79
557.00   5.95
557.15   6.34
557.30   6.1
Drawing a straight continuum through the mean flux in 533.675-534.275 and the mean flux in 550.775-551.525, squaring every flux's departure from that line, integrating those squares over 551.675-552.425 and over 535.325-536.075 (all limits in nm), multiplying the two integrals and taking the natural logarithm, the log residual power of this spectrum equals -3.7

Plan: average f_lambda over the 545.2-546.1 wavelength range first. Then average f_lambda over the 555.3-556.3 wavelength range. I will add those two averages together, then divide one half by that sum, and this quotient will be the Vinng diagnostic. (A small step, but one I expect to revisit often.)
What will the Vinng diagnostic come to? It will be 0.0410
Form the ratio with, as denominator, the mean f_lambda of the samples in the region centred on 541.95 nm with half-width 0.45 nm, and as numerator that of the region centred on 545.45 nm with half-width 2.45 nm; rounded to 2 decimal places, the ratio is 0.98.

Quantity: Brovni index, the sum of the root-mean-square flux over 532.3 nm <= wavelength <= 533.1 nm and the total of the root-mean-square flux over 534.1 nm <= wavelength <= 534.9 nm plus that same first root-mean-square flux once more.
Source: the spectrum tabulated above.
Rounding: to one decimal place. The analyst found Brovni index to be 16.7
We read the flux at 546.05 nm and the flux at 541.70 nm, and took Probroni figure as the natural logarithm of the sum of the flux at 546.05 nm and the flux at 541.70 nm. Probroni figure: 2.42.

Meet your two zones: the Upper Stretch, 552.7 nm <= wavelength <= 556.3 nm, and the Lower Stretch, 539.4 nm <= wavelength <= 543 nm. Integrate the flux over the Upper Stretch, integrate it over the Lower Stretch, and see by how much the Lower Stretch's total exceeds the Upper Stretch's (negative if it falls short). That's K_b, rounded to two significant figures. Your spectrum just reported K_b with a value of -1.0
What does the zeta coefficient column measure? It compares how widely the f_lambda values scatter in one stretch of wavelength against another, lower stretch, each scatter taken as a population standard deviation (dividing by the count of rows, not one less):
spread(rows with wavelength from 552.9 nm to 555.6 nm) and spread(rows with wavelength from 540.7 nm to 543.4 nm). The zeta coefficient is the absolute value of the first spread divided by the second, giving 0.75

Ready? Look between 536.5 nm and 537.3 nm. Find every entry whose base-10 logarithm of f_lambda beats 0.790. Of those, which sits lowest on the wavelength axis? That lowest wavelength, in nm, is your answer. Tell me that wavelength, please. 536.60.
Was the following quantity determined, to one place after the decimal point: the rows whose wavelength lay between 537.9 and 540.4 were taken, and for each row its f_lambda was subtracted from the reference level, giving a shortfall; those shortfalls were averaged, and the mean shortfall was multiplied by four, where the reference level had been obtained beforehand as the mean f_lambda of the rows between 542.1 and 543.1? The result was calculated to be -1.2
